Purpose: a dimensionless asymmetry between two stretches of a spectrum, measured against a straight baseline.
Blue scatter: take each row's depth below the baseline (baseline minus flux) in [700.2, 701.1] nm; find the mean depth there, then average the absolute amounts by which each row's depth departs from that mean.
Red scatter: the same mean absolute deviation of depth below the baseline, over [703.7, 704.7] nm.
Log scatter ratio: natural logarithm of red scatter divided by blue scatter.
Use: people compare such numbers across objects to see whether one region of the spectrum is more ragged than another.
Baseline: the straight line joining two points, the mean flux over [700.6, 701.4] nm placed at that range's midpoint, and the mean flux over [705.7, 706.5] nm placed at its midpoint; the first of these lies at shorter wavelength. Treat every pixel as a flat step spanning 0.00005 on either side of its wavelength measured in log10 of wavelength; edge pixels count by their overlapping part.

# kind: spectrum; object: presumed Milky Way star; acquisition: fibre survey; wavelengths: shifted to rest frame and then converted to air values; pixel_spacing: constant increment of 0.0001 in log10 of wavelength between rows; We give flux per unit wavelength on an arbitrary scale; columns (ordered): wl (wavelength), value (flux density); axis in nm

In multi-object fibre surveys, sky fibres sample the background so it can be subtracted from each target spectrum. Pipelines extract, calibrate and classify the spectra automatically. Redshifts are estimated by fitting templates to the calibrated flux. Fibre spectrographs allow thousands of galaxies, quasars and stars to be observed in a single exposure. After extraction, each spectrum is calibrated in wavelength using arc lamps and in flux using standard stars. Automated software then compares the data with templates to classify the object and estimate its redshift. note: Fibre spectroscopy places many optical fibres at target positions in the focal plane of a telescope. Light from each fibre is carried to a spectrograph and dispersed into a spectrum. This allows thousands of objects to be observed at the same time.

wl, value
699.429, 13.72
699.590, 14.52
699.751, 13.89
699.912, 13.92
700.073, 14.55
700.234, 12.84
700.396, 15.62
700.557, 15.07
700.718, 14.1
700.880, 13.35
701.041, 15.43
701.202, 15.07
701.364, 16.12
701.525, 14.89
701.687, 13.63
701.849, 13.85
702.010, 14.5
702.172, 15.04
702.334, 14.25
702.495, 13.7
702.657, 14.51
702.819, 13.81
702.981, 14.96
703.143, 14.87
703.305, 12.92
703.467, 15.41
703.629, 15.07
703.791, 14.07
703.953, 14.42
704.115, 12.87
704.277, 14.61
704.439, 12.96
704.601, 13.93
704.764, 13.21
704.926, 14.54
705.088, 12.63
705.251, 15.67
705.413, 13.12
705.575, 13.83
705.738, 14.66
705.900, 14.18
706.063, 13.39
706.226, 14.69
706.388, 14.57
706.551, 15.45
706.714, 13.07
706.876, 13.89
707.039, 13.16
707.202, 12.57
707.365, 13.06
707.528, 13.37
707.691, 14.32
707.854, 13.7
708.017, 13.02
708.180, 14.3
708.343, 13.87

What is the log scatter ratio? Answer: -0.50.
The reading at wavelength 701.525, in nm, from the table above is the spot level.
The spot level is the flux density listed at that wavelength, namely 14.89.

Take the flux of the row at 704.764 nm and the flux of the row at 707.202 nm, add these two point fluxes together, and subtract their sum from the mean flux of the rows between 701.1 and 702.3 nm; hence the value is -11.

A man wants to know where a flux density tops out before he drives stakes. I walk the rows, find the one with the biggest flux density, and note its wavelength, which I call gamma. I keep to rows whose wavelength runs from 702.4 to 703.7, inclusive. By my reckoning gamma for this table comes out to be 703.467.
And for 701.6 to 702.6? 702.172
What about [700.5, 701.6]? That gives 701.364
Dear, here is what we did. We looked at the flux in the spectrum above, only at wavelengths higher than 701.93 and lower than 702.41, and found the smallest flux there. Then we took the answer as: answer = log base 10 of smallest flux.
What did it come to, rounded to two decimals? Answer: 1.15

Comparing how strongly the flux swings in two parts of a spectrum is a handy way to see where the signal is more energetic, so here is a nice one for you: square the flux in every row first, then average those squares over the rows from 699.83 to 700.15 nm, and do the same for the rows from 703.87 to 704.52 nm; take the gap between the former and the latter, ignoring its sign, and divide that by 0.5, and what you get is 28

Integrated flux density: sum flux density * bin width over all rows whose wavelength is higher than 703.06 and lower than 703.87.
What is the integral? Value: 11.72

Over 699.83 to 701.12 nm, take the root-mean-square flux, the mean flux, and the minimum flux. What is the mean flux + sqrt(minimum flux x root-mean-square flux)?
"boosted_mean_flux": 28.0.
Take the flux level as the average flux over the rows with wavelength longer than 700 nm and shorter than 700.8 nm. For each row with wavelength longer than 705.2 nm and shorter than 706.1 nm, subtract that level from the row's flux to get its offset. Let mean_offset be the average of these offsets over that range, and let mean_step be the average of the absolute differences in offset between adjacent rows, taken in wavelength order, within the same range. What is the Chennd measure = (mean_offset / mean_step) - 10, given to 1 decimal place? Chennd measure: -10.3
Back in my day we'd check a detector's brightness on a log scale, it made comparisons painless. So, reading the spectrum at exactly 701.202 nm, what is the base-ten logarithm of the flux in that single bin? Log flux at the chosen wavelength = 1.18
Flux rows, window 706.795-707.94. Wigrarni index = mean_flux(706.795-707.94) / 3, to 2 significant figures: 4.5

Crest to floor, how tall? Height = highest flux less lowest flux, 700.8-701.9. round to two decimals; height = 2.77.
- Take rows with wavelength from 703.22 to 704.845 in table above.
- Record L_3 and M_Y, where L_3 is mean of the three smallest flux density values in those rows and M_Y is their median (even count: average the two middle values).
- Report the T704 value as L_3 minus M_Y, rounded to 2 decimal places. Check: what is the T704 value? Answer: -1.08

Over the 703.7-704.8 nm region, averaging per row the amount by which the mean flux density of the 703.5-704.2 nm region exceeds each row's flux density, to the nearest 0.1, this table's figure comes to 0.4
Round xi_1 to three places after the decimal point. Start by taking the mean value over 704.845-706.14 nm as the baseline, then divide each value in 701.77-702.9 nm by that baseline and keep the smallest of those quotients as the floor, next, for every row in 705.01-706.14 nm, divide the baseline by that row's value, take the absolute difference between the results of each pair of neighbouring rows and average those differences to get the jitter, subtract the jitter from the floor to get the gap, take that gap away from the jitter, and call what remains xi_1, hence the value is -0.781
